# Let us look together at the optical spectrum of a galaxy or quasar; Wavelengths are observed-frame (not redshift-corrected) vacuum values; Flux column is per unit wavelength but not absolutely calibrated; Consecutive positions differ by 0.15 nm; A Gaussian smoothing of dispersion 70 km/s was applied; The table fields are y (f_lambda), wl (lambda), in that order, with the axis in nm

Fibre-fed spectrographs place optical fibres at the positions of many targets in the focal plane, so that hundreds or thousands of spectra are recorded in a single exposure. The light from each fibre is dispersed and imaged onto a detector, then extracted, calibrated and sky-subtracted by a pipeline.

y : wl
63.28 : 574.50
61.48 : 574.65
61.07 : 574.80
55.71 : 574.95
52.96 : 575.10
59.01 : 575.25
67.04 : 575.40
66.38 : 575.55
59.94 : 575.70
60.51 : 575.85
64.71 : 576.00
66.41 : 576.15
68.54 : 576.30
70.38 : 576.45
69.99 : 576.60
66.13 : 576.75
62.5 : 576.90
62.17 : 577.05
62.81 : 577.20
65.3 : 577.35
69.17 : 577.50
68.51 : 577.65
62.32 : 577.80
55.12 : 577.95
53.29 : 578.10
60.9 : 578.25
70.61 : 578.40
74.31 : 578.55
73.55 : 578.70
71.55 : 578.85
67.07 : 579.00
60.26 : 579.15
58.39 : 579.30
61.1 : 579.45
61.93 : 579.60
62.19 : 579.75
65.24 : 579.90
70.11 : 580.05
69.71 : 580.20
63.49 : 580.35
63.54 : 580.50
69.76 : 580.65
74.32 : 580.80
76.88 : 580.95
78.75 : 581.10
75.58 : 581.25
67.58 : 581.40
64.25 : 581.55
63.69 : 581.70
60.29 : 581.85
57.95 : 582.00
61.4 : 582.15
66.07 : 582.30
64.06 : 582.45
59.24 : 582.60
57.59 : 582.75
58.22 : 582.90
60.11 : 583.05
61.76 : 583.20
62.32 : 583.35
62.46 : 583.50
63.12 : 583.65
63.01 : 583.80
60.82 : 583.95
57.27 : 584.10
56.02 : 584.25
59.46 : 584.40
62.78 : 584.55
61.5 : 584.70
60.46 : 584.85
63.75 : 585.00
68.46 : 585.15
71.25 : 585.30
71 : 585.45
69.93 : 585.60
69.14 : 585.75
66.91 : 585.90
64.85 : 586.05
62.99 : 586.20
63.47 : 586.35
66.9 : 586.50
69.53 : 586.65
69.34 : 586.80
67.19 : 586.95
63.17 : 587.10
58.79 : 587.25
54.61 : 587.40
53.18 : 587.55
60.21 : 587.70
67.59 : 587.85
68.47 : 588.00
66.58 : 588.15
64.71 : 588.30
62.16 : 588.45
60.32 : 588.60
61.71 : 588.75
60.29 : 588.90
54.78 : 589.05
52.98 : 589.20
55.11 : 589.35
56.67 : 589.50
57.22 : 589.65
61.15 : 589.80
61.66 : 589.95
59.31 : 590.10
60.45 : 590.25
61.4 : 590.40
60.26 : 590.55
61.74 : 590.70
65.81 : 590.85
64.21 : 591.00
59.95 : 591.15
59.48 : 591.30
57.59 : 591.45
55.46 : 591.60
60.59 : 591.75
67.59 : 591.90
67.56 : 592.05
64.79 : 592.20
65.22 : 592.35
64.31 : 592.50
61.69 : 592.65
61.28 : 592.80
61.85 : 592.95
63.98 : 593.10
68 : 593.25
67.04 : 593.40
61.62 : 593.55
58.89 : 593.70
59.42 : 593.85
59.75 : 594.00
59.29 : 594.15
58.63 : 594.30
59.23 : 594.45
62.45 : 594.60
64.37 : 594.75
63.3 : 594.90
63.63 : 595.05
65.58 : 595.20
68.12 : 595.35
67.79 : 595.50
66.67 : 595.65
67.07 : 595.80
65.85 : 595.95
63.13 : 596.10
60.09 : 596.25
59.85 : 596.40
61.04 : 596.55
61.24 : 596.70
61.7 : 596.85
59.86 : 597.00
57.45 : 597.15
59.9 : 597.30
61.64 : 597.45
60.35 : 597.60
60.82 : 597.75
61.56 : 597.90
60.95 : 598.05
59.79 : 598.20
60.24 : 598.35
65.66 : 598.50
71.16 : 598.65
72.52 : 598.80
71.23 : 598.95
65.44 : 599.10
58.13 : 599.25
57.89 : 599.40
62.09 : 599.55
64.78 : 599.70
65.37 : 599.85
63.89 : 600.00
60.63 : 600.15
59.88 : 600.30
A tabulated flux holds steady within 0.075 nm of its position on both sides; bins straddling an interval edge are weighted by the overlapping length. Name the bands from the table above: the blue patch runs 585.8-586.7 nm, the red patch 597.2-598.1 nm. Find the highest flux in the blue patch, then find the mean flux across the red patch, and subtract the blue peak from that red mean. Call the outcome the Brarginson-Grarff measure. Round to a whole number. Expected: -9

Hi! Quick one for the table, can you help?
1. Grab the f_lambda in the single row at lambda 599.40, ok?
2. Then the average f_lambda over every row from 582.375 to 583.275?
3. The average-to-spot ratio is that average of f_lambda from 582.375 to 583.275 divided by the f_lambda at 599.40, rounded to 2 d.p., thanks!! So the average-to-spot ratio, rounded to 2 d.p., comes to 1.04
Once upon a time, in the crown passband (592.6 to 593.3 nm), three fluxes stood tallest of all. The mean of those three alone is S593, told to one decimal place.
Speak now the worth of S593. 64.6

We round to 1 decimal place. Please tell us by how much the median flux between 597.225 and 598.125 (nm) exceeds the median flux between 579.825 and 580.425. -6.6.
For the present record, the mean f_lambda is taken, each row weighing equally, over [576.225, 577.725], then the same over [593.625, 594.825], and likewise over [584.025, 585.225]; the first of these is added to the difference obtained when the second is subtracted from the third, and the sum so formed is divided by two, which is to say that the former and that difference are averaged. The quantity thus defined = 33.8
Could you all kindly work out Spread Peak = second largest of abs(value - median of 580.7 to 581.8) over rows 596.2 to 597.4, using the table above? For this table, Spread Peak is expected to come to 14.5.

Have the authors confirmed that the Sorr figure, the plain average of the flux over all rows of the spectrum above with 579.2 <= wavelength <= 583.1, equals 65.1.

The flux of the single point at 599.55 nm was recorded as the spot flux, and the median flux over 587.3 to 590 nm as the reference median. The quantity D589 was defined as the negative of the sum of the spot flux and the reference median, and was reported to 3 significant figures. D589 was -122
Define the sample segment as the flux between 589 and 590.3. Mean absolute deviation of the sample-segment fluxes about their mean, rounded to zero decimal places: 3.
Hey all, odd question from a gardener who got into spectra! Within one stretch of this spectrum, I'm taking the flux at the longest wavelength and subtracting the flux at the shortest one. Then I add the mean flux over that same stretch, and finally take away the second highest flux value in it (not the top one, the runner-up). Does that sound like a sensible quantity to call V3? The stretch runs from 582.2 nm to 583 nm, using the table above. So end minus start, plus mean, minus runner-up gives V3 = -11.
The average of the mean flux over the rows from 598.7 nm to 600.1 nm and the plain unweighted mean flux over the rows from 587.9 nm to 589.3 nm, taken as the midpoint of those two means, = 63.0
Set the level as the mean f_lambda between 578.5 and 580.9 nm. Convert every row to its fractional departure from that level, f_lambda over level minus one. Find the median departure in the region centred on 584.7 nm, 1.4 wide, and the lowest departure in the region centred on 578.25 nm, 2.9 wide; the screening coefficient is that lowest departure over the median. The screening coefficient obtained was 2.6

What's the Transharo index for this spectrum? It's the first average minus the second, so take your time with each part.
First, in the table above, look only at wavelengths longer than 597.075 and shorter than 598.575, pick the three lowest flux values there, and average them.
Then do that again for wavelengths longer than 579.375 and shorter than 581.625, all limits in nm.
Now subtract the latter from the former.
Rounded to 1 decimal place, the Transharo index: -2.7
